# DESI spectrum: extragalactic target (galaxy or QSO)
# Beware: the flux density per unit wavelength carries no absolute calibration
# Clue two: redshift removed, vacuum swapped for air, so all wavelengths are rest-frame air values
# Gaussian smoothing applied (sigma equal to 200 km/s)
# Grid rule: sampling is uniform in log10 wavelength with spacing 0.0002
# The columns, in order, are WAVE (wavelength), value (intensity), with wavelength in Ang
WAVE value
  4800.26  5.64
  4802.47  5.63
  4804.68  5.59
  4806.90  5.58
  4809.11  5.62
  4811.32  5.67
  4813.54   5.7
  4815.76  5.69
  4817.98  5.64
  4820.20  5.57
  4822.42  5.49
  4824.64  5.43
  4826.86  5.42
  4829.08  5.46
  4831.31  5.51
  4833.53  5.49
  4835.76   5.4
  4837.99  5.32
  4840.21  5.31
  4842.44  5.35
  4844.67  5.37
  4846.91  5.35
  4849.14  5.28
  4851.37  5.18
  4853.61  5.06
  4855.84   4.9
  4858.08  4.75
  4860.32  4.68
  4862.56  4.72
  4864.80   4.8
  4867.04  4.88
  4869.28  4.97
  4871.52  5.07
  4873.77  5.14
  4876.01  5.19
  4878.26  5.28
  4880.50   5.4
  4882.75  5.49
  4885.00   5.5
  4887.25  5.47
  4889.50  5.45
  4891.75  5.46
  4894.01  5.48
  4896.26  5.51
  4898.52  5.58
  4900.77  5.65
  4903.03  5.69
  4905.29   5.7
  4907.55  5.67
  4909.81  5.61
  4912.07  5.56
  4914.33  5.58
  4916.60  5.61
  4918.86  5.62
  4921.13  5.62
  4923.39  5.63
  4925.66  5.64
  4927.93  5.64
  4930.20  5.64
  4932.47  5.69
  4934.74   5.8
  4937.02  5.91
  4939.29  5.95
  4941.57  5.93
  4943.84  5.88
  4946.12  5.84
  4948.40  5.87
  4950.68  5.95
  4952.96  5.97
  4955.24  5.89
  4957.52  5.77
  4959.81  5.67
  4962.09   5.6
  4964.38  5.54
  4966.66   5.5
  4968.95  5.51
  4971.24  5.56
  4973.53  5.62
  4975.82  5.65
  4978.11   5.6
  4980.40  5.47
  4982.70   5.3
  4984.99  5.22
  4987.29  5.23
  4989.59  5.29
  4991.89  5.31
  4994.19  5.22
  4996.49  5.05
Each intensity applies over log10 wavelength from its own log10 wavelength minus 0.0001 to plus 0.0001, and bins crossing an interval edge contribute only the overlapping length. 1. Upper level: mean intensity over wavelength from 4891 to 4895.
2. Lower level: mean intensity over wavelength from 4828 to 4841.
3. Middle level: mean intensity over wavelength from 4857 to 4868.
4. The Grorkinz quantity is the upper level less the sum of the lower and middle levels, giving -4.7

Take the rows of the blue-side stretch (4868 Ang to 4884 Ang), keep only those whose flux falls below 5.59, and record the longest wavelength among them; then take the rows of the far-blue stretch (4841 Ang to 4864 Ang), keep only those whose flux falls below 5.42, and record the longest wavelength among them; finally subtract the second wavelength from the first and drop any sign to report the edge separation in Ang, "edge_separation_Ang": 20.2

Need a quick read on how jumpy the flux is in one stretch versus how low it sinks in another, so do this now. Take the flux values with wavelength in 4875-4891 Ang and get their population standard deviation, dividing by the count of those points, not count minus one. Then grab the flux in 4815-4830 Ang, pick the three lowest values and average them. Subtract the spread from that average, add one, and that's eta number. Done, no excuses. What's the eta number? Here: 6.33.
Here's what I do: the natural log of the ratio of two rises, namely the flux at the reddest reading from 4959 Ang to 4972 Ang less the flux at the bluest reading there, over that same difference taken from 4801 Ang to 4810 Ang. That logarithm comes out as 2.4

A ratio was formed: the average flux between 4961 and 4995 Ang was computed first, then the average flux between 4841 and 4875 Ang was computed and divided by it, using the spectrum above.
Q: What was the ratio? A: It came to 0.93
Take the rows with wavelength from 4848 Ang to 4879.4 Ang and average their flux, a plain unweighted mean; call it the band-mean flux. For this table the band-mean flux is 5.0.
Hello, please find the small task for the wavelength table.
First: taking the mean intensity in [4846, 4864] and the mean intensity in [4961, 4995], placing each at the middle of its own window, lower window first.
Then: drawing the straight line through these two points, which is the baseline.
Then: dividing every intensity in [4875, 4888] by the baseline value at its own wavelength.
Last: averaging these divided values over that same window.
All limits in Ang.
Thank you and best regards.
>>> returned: 1.06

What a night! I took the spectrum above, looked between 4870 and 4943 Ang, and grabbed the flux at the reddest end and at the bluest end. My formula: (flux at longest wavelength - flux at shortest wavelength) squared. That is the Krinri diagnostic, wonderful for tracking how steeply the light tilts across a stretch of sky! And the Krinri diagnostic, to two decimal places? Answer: 0.74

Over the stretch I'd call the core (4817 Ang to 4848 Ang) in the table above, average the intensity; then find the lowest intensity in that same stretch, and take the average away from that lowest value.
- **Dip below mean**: -0.13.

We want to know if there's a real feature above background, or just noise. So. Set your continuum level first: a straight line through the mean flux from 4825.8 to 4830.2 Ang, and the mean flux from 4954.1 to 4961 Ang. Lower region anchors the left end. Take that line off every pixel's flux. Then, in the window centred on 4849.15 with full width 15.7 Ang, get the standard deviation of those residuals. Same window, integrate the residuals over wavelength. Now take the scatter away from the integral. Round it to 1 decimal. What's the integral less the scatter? -4.6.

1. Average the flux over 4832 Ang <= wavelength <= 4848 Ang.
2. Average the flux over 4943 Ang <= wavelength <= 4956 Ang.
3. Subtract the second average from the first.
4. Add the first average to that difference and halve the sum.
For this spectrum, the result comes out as 2.42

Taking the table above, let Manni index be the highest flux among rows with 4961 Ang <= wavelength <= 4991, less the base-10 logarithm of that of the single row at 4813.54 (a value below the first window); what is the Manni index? 4.89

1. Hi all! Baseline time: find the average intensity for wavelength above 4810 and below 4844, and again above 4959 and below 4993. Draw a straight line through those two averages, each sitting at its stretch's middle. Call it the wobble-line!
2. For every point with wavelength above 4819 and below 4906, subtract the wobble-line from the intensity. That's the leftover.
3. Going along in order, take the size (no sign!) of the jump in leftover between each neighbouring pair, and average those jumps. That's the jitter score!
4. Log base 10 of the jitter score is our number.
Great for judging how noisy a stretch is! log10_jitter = -1.22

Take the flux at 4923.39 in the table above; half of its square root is 1.19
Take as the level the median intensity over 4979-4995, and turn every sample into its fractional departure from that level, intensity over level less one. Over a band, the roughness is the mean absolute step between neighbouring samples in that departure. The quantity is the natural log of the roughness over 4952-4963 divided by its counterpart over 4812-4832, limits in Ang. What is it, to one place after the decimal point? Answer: 0.7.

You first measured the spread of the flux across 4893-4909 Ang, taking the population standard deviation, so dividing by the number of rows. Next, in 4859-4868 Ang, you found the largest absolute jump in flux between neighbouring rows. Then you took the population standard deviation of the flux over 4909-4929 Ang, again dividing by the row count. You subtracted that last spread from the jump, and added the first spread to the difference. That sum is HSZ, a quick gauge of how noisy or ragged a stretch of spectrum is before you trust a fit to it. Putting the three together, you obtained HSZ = 0.14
